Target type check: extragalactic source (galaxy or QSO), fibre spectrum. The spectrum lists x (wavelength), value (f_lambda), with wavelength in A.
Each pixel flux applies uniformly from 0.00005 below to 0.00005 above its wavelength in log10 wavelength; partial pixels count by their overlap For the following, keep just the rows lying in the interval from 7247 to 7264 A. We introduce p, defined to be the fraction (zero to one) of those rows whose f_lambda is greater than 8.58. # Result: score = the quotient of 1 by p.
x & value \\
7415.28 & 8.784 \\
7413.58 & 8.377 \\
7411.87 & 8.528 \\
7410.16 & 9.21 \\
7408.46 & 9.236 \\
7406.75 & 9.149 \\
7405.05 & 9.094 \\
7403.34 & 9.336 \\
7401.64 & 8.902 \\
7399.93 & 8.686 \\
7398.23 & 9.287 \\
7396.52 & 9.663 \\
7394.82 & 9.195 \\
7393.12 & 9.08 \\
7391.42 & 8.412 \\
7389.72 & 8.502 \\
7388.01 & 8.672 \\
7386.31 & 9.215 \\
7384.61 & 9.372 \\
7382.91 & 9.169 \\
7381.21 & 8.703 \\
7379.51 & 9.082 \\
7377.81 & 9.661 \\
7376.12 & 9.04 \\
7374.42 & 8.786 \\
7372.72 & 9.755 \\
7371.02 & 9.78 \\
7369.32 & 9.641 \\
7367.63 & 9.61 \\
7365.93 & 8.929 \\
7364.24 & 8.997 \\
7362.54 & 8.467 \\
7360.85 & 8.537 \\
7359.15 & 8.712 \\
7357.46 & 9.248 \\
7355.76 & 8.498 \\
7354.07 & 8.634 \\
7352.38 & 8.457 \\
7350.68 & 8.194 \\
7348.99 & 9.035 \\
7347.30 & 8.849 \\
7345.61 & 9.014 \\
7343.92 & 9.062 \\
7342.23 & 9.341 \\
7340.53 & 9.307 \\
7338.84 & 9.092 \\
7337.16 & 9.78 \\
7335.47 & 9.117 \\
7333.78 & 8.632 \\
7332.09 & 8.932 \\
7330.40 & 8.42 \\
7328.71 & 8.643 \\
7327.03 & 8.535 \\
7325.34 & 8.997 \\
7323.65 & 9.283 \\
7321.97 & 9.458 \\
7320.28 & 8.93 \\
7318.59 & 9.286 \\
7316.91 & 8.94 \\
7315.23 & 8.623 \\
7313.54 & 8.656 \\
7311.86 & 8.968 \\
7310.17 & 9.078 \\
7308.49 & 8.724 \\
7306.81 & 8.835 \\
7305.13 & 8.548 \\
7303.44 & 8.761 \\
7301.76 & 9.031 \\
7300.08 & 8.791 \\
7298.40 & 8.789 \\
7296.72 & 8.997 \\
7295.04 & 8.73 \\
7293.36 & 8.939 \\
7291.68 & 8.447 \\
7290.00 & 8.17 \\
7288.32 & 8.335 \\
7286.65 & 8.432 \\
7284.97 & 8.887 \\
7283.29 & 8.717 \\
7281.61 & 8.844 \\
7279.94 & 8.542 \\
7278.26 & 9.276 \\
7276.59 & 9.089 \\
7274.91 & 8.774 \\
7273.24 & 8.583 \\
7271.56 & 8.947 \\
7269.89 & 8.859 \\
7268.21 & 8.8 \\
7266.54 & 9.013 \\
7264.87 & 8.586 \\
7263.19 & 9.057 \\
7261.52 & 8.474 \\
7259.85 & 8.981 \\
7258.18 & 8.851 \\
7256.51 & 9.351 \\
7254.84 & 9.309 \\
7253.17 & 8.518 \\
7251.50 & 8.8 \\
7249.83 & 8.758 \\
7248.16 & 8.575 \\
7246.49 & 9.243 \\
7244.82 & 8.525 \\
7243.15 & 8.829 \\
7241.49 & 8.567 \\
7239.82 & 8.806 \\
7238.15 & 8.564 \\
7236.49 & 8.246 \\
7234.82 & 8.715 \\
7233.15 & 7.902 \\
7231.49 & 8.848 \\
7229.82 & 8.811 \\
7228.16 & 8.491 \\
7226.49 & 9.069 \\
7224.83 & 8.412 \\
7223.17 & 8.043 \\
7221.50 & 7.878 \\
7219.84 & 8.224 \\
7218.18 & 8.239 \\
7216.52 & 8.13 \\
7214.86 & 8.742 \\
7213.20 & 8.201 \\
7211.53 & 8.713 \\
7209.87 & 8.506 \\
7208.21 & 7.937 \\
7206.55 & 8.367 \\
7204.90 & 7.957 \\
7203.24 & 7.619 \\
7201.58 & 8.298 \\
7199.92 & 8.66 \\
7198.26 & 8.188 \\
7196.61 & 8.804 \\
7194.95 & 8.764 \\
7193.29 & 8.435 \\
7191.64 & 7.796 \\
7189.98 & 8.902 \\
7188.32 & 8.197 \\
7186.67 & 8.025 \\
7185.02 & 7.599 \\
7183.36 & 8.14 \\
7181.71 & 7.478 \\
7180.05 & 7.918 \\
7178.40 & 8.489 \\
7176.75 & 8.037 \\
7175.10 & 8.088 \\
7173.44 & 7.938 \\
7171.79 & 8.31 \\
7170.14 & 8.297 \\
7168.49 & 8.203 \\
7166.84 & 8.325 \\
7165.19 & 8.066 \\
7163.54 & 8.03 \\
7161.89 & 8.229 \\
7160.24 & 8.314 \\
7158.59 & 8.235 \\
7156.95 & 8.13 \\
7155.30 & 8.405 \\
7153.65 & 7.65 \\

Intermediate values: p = 0.70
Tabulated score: 1.4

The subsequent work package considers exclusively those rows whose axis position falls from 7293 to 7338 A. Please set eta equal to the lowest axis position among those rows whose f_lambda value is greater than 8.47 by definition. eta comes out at 7293.36 A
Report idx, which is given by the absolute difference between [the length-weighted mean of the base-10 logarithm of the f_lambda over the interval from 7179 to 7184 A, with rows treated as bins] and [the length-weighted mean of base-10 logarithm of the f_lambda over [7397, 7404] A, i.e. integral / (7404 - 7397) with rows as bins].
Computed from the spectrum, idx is 0.062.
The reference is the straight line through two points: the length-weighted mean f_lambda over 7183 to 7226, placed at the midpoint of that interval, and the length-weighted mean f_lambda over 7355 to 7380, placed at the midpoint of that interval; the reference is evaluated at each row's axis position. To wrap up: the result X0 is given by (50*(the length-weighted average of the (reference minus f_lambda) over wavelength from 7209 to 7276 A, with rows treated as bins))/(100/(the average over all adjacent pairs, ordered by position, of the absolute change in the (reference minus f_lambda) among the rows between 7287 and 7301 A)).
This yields -0.02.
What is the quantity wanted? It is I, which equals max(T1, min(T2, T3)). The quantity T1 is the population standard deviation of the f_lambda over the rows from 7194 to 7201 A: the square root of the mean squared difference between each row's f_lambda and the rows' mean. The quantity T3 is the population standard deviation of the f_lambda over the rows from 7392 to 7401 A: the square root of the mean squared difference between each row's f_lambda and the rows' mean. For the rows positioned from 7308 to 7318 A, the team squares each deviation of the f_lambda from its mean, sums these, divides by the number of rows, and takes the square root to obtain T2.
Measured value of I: 0.25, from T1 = 0.25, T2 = 0.17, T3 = 0.32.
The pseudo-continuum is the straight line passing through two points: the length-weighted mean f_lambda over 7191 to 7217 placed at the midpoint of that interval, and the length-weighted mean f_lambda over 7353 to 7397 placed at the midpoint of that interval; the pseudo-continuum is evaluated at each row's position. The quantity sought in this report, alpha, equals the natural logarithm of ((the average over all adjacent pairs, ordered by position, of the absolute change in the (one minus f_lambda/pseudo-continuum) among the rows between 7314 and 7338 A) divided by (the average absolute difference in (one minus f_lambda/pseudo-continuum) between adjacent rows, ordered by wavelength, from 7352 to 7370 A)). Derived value 0.2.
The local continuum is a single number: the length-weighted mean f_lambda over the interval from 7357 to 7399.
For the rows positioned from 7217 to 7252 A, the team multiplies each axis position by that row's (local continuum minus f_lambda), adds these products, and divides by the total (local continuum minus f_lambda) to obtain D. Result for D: 7231.4 A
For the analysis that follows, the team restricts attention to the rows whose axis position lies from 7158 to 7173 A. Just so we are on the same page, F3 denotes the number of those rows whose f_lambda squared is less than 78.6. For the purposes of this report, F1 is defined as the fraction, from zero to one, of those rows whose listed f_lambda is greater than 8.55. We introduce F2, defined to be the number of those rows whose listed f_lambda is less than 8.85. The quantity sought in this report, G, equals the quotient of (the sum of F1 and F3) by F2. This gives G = 1.00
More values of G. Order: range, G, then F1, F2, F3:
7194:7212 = 1.03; 0.4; 11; 11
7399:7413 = 1.44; 0.9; 2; 2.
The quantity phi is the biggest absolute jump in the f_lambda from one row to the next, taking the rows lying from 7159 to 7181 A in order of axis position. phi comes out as 0.6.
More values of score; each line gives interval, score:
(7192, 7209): 3.3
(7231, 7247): 2.0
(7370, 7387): 1.0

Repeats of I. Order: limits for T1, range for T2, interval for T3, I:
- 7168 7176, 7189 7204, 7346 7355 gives 0.29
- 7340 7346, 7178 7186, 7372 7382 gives 0.37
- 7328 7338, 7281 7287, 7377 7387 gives 0.45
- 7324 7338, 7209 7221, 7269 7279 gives 0.41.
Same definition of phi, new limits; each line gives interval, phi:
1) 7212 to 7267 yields 0.9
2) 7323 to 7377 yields 1.0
